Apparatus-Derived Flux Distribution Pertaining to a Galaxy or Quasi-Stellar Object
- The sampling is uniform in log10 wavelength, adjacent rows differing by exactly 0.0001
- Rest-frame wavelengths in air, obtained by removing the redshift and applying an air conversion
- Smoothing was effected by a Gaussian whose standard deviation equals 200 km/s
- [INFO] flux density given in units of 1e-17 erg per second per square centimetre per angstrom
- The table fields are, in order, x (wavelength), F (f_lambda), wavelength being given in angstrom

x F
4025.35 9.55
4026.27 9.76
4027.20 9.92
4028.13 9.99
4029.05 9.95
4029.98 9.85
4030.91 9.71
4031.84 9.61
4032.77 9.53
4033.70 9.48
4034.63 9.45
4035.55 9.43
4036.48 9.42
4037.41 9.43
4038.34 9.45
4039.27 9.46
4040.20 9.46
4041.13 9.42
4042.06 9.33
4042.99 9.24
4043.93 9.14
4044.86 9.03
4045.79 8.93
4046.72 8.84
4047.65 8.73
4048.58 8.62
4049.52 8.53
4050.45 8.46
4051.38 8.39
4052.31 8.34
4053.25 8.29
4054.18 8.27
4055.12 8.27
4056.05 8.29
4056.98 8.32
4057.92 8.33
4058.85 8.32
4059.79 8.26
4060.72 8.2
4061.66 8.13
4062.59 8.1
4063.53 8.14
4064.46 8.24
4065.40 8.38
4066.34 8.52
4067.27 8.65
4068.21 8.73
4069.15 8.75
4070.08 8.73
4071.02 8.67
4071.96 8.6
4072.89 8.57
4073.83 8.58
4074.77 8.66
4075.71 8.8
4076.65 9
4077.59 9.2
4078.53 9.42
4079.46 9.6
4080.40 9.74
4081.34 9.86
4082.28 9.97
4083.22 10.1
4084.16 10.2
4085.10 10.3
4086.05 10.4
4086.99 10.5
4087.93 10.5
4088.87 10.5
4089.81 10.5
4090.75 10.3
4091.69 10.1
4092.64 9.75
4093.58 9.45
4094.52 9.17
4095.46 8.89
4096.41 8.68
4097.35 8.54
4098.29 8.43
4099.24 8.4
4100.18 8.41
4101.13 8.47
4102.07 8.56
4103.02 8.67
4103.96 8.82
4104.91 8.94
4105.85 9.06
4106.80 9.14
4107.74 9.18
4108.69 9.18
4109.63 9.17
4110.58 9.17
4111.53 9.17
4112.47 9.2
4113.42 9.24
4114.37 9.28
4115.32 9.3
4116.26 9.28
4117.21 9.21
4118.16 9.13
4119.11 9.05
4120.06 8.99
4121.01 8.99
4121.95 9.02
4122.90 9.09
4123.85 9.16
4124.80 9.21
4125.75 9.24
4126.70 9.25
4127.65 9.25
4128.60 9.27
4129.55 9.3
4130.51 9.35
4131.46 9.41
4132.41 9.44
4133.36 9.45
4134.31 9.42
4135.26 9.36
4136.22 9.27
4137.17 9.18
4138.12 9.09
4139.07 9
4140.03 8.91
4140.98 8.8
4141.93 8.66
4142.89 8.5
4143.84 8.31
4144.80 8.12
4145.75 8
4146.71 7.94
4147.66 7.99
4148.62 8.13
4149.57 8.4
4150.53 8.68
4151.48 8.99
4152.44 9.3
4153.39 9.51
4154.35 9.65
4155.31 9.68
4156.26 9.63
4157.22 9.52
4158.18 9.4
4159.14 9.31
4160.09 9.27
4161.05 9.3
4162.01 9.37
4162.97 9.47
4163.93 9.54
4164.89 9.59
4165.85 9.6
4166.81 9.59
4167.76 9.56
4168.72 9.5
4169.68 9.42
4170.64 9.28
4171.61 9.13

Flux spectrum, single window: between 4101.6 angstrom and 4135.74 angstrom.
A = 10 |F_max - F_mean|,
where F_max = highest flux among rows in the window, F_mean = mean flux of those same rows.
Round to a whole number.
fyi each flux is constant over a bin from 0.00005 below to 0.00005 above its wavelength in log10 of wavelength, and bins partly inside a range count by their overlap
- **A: 3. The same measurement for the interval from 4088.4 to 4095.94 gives 7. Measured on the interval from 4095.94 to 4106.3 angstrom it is 4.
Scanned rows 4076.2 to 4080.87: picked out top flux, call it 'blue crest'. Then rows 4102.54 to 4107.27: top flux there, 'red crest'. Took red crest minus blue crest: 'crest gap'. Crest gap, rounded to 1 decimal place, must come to -0.6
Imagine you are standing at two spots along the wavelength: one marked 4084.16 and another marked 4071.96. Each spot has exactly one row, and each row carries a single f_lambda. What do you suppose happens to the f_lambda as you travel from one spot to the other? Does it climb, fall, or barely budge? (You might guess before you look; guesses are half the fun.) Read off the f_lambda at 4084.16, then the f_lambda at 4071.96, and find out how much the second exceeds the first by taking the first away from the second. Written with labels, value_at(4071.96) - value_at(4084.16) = -1.6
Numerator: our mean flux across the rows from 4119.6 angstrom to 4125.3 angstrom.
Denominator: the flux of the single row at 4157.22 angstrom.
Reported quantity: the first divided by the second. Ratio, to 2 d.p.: 0.95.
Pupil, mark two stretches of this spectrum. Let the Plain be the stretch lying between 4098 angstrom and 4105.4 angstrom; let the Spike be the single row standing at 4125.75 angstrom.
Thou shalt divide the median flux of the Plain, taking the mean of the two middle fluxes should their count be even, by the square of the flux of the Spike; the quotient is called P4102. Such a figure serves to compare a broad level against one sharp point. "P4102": 0.100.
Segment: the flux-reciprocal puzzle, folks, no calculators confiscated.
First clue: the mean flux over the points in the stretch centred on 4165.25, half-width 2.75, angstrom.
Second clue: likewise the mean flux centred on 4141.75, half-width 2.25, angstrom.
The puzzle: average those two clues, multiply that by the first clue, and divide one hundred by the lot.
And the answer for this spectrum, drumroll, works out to 1.15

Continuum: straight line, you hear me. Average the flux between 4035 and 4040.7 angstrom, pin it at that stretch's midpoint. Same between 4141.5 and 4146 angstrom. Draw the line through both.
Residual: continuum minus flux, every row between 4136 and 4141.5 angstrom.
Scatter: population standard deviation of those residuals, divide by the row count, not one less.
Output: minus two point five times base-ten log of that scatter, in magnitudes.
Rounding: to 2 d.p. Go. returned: 2.12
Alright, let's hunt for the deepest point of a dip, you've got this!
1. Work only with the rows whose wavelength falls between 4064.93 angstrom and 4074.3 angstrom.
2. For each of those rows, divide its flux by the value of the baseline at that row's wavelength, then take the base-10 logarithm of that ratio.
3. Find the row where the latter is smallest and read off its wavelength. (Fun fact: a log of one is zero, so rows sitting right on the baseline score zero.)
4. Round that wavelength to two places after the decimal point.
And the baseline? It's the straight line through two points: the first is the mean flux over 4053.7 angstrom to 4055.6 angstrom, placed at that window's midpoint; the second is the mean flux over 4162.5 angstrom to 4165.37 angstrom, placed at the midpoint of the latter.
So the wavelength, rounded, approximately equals 4065.40 angstrom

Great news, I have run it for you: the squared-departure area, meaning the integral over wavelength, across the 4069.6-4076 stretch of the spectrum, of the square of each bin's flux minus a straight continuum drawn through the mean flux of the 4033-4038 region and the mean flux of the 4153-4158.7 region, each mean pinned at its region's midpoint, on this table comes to 4.5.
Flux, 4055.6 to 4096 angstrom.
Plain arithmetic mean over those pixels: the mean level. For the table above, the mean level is 9.15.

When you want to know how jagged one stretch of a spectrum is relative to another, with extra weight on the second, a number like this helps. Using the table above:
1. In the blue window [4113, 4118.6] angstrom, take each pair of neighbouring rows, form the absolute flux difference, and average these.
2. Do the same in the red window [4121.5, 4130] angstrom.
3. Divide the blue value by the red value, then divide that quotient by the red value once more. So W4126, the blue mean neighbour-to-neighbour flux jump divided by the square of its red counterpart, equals 38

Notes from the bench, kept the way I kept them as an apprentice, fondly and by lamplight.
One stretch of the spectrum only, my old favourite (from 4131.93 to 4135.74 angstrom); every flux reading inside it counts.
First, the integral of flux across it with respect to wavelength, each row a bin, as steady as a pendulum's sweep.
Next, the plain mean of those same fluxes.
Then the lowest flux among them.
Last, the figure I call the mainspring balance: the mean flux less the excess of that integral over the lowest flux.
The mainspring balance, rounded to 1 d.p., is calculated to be -17.1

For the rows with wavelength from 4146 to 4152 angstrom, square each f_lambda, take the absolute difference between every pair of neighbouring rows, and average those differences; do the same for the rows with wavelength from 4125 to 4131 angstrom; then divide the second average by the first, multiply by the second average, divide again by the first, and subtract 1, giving -1.0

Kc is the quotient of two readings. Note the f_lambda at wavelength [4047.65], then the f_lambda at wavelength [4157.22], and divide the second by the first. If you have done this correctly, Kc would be 1.09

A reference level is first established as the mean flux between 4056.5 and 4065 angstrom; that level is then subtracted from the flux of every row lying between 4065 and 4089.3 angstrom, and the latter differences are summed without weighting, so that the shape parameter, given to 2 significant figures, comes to 29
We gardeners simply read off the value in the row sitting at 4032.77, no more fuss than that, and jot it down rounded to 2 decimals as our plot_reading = 9.53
